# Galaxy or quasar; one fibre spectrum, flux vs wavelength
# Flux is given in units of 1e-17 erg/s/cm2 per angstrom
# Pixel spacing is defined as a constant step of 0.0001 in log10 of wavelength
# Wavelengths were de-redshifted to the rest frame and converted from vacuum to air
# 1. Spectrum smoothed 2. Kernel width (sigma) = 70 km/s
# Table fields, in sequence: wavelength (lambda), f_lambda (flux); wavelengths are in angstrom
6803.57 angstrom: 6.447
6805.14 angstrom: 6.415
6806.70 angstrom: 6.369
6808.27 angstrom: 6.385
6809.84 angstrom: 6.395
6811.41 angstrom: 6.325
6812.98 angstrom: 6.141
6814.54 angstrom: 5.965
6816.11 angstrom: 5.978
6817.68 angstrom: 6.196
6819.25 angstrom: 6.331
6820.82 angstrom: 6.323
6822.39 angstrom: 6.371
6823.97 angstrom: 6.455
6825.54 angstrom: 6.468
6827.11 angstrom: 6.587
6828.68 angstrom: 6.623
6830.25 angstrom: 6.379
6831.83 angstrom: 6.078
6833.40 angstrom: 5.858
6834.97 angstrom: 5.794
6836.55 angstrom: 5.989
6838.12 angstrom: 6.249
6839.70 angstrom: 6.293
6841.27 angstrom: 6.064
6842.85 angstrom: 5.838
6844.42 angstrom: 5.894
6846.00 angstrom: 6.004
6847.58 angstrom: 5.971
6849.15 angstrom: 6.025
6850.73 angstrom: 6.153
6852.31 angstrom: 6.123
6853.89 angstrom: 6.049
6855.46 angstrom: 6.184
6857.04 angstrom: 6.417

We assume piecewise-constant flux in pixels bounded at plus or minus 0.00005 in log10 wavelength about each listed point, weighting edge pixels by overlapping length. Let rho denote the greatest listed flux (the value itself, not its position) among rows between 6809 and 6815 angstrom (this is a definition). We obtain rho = 6.395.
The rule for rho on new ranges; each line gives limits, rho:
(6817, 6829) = 6.623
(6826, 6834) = 6.623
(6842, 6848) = 6.004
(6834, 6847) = 6.293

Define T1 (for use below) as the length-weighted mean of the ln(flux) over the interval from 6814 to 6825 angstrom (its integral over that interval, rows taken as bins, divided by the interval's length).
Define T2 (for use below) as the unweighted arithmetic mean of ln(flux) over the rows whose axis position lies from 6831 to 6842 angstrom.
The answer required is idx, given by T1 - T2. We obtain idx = 0.031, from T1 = 1.83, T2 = 1.799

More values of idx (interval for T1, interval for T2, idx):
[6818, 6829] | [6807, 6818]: 0.037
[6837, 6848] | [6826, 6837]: -0.022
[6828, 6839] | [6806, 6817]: -0.015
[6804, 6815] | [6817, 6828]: -0.014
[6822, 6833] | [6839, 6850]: 0.062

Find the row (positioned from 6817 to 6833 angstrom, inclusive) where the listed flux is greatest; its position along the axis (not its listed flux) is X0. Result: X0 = 6828.68 angstrom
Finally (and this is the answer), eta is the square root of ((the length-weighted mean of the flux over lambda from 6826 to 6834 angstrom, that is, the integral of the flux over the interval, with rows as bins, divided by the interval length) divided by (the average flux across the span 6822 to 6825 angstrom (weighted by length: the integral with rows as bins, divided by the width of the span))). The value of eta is 0.99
